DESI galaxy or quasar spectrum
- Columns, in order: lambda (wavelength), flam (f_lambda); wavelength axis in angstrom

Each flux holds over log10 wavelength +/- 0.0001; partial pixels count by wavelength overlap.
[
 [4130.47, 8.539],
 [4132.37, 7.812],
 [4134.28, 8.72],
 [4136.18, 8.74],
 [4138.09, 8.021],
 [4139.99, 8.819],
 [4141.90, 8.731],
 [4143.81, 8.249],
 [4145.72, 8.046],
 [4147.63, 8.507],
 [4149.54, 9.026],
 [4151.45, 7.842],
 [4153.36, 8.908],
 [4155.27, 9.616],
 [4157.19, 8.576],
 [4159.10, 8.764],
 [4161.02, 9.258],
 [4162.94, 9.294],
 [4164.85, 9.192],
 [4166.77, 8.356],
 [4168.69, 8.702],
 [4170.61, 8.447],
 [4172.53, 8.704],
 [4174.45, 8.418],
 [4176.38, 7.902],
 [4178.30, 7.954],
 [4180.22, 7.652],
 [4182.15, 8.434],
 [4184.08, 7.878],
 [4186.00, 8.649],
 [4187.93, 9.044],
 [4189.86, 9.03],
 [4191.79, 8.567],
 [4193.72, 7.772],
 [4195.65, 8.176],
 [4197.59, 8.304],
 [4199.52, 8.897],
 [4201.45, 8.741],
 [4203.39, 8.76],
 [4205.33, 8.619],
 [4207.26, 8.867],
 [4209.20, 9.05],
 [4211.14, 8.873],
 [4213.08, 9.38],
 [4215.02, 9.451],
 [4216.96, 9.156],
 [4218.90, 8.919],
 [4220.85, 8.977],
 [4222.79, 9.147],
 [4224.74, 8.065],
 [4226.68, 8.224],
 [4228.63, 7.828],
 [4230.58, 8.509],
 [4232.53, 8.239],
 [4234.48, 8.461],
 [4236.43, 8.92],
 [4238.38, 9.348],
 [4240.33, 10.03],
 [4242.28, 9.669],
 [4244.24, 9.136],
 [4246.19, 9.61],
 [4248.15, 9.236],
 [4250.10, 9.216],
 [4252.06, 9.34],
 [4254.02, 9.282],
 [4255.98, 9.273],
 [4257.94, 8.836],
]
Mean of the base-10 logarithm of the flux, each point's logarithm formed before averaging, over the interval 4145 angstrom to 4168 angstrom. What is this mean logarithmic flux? 0.94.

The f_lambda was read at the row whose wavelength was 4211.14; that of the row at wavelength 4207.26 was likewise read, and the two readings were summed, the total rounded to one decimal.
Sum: 17.7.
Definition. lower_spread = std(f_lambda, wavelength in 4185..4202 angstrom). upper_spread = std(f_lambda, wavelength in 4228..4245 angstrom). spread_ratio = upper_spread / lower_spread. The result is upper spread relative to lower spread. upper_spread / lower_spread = 1.7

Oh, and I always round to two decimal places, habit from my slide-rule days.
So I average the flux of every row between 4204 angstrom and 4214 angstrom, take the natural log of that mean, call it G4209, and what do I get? 2.19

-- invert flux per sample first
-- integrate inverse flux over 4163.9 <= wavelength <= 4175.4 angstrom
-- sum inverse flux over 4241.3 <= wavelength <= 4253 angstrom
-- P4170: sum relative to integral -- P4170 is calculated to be 0.48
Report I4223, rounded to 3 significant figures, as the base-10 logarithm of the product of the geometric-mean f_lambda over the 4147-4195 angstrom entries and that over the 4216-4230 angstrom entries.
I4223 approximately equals 1.87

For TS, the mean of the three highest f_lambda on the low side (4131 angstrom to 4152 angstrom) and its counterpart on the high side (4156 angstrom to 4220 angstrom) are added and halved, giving 9.1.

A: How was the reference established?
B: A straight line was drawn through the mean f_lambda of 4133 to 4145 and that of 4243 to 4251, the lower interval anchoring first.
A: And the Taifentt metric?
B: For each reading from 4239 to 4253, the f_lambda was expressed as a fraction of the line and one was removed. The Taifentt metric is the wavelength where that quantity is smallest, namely 4244.24 angstrom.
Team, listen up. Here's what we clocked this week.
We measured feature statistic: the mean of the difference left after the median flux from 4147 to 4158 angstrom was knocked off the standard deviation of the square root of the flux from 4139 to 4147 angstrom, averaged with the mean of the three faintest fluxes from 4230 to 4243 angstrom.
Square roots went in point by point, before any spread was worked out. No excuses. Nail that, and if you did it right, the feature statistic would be -0.14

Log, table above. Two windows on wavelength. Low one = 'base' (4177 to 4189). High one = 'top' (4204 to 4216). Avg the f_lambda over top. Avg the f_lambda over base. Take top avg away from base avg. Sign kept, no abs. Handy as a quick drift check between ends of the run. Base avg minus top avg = -0.8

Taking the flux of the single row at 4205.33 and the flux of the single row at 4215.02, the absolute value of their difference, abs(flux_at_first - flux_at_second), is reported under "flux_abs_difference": 0.8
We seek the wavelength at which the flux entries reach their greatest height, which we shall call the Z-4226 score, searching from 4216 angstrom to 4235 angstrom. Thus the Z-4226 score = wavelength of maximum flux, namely 4216.96 angstrom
